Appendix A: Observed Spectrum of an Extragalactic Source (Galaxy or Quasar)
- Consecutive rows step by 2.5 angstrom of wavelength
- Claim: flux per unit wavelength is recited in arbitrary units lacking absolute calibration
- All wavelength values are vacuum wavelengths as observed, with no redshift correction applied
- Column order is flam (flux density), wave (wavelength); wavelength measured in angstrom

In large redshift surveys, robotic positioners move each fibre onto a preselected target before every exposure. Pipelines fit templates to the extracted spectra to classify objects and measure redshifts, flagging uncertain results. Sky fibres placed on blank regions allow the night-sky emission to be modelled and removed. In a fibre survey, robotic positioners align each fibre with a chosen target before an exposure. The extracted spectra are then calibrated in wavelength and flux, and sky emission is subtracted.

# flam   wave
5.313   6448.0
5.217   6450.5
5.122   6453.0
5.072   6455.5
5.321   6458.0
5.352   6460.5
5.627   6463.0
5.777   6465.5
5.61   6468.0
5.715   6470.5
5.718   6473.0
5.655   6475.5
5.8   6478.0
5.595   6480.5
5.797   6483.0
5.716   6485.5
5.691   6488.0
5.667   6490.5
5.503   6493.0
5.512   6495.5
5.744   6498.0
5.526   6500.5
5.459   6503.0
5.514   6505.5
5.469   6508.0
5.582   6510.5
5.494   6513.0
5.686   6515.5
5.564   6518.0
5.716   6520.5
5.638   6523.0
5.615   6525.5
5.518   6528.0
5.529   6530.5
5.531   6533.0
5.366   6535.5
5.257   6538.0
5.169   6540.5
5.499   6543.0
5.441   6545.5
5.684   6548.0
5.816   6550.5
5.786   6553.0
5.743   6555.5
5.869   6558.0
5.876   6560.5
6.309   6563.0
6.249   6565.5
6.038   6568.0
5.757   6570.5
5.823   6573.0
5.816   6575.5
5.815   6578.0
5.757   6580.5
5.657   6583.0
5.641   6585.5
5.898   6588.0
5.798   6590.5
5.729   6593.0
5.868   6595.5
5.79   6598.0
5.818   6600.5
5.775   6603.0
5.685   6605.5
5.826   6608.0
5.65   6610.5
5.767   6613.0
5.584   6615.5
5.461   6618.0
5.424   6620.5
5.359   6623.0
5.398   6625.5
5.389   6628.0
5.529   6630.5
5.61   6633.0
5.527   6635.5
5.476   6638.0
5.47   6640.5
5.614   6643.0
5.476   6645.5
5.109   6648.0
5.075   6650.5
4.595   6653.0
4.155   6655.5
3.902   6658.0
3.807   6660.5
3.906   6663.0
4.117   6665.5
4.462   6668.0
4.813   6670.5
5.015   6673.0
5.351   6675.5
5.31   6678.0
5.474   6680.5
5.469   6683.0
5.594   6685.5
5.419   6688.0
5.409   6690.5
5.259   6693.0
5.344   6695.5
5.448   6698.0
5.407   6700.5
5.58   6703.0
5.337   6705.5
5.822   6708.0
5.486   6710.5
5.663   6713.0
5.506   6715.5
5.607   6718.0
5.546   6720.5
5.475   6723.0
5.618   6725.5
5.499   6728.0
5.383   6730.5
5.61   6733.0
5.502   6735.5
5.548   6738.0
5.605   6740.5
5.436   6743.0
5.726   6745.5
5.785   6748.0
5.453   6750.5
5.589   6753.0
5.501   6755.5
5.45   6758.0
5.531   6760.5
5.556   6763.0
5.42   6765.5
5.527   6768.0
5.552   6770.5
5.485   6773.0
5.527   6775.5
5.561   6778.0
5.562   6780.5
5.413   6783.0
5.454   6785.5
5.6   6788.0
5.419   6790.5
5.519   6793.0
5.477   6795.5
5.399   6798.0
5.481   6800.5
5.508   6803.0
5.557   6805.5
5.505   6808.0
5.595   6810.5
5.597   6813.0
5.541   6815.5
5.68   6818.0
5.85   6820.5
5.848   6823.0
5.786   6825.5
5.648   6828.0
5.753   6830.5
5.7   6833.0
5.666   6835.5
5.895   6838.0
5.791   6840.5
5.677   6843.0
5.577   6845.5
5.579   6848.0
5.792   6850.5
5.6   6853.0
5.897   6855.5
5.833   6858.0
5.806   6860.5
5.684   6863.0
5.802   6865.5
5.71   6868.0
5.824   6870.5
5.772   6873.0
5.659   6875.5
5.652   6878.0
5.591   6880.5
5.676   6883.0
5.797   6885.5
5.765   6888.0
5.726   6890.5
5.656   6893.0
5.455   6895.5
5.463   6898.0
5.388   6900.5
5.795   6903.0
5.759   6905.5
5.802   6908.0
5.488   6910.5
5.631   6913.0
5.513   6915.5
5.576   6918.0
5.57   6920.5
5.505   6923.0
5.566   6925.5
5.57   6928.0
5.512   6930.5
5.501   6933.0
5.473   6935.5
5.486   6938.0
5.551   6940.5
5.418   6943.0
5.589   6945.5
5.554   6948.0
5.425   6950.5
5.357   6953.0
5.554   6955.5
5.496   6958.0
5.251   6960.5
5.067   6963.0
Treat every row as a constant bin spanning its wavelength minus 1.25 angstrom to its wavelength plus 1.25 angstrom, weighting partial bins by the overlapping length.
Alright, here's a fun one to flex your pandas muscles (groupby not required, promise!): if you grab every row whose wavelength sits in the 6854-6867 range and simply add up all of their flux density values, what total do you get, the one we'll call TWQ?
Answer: 29.0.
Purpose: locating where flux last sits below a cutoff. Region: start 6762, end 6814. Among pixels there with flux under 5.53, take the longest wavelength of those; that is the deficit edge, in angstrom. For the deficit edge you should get 6808.0 angstrom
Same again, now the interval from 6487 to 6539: 6538.0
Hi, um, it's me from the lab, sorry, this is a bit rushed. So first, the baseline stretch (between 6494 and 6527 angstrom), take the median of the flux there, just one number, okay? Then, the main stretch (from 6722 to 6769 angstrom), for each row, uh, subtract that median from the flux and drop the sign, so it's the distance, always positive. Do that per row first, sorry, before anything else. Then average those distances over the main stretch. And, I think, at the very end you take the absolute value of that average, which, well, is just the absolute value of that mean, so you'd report 0.08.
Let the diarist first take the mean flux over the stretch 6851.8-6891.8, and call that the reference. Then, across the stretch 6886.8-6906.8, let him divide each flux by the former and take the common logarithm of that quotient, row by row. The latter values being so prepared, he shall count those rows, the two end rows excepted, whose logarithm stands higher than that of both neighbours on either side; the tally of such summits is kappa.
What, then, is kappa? 2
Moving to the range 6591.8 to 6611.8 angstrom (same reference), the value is 3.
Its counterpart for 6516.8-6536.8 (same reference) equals 2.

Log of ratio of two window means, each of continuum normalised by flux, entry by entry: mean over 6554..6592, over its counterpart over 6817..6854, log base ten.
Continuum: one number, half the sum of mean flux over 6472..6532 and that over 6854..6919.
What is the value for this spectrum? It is -0.011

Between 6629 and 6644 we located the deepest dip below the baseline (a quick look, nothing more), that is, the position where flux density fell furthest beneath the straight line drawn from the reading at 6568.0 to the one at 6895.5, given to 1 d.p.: 6640.5 angstrom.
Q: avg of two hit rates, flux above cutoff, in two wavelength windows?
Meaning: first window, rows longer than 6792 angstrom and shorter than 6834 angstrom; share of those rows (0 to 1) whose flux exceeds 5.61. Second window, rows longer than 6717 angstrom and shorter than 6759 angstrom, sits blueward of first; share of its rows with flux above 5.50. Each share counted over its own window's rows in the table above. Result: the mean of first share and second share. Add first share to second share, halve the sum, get 0.5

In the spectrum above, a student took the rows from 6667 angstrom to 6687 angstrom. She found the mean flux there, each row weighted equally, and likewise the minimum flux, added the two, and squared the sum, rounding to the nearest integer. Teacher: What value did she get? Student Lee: 93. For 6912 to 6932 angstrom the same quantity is 122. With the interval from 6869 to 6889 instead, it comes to 128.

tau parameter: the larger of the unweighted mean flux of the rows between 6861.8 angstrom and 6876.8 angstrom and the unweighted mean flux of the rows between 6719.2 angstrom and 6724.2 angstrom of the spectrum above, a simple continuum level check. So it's 5.742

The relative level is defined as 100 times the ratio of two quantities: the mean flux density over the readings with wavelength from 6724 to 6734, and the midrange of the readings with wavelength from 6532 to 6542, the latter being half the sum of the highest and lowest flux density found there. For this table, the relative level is 103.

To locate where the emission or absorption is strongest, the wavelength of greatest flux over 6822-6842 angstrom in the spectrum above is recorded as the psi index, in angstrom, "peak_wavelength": 6838.0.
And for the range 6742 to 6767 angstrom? 6748.0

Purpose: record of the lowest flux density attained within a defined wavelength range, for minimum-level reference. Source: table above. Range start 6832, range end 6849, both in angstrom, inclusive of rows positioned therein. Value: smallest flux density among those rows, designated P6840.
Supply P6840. 5.577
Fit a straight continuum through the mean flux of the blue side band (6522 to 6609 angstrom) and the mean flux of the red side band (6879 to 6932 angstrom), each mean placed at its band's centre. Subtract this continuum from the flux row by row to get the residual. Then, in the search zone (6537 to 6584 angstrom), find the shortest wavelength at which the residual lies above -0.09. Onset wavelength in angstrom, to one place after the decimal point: 6548.0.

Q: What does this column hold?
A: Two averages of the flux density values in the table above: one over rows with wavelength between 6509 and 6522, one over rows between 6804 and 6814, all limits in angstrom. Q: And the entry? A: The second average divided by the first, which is 0.992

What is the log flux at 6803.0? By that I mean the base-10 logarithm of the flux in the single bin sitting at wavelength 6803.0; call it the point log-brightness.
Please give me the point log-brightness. 0.741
